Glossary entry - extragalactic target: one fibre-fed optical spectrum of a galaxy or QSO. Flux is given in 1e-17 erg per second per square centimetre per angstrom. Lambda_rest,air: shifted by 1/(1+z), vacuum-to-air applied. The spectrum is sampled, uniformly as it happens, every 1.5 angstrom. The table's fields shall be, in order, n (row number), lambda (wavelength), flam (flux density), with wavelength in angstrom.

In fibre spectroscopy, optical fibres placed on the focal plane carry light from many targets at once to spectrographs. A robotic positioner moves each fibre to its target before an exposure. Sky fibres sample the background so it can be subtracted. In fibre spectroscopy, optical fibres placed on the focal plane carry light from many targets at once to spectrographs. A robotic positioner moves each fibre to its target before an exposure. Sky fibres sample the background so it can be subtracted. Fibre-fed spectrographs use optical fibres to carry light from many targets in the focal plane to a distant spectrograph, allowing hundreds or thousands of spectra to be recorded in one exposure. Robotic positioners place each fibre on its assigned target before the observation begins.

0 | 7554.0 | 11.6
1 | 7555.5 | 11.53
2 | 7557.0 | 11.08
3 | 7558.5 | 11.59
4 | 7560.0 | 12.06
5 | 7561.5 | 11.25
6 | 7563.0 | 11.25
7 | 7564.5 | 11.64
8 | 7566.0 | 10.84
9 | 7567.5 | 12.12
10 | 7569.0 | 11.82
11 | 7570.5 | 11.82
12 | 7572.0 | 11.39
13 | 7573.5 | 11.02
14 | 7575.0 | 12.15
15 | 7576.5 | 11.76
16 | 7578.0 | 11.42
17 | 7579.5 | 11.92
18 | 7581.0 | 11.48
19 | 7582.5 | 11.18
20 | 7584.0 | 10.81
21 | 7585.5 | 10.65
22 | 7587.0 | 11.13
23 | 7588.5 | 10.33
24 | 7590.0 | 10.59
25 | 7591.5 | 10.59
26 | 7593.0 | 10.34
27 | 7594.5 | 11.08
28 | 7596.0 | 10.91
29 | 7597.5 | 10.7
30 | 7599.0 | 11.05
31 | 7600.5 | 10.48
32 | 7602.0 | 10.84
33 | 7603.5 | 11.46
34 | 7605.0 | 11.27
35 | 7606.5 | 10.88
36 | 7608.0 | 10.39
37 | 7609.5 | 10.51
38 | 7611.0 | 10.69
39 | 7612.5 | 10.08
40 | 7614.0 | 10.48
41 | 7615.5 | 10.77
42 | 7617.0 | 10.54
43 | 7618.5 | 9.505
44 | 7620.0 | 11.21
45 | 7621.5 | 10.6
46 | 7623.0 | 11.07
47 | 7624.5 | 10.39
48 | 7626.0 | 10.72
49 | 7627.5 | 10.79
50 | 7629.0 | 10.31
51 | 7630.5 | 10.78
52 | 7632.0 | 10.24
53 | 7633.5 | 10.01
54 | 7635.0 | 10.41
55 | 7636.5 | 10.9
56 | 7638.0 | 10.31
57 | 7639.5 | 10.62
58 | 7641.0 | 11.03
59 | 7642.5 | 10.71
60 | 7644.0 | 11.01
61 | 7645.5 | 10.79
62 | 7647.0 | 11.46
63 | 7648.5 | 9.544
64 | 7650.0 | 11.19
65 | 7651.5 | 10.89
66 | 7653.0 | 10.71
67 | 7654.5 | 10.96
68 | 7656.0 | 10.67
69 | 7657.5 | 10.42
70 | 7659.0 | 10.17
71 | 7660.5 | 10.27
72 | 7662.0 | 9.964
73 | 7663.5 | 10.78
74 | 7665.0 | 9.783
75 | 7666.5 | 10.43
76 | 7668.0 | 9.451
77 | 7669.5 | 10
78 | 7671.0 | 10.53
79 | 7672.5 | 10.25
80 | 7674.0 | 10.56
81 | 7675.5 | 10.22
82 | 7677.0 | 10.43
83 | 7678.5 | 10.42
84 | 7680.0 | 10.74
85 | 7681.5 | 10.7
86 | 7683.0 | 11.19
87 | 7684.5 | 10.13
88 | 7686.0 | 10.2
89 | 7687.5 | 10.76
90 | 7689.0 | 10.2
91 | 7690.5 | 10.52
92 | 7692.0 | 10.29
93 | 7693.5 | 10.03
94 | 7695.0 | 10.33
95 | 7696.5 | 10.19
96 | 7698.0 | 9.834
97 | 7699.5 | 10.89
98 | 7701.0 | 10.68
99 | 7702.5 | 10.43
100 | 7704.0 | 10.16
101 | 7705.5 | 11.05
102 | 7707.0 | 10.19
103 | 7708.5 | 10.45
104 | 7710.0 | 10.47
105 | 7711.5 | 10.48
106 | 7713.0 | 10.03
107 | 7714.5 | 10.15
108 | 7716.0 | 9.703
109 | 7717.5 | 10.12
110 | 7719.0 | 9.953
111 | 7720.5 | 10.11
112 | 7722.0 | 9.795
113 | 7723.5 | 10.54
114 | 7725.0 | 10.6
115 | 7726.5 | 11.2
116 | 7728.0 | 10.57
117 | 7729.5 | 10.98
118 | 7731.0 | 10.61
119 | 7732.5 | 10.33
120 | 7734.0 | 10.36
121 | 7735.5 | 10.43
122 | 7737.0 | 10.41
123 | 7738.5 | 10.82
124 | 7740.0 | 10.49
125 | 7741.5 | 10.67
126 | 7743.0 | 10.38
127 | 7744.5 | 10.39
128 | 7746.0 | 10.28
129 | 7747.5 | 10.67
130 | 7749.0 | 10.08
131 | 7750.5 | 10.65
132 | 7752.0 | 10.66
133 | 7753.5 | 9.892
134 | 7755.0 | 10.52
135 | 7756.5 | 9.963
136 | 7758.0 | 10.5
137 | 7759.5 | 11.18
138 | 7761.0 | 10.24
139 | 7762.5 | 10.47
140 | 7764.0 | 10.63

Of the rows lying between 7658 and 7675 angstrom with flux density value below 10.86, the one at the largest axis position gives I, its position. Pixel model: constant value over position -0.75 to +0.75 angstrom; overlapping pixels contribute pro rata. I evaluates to 7674.0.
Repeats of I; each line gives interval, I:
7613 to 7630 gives 7629.0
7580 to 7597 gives 7593.0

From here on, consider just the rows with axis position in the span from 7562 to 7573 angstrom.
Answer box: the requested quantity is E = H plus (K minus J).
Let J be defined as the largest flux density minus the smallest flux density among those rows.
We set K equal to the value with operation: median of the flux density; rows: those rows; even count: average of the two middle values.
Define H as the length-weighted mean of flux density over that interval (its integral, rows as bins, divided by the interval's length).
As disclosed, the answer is 21.9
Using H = 11.5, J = 1.3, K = 11.6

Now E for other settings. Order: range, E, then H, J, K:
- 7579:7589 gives 20.6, 11.1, 1.6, 11.1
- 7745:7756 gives 20.1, 10.4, 0.8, 10.5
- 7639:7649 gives 19.6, 10.8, 1.9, 10.8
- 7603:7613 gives 20.1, 10.8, 1.4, 10.7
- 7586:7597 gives 20.5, 10.7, 0.8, 10.6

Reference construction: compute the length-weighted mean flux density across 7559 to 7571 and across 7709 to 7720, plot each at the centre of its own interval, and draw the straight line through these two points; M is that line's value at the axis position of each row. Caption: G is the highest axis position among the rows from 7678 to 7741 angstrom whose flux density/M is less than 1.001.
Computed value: 7722.0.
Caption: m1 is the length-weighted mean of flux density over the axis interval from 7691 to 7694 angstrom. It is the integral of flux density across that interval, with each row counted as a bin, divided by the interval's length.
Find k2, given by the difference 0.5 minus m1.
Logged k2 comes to -9.7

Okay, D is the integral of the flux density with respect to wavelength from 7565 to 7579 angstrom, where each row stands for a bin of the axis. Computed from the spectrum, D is 162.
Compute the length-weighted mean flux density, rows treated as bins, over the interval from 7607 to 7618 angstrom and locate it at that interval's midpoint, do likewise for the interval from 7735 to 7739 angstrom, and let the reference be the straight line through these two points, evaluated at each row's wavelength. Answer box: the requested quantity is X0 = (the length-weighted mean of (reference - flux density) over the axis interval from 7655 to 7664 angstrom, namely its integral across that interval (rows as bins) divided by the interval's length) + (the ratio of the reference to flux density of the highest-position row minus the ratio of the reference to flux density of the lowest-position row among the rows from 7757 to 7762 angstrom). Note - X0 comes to 0.1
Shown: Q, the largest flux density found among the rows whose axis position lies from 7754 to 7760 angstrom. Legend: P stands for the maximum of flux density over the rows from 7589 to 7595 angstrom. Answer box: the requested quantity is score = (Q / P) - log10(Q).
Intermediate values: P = 11.08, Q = 11.18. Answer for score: -0.039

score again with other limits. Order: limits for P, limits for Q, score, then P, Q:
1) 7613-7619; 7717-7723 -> -0.066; 10.77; 10.12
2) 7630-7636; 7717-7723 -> -0.066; 10.78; 10.12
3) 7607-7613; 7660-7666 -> -0.024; 10.69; 10.78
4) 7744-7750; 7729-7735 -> -0.012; 10.67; 10.98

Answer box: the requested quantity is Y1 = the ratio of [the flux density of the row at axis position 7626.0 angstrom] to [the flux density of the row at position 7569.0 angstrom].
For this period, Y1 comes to 0.91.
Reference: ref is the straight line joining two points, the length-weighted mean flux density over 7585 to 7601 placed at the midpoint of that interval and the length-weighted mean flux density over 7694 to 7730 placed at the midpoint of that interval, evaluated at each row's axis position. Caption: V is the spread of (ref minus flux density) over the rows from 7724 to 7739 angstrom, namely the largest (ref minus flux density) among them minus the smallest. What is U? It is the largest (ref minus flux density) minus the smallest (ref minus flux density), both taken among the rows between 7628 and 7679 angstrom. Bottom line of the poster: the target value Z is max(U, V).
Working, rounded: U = 1.9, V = 0.9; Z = 1.95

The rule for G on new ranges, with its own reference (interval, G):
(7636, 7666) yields 7665.0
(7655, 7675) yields 7672.5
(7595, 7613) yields 7612.5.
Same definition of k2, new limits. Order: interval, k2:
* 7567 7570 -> -11.4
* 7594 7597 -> -10.5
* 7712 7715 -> -9.6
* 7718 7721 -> -9.5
